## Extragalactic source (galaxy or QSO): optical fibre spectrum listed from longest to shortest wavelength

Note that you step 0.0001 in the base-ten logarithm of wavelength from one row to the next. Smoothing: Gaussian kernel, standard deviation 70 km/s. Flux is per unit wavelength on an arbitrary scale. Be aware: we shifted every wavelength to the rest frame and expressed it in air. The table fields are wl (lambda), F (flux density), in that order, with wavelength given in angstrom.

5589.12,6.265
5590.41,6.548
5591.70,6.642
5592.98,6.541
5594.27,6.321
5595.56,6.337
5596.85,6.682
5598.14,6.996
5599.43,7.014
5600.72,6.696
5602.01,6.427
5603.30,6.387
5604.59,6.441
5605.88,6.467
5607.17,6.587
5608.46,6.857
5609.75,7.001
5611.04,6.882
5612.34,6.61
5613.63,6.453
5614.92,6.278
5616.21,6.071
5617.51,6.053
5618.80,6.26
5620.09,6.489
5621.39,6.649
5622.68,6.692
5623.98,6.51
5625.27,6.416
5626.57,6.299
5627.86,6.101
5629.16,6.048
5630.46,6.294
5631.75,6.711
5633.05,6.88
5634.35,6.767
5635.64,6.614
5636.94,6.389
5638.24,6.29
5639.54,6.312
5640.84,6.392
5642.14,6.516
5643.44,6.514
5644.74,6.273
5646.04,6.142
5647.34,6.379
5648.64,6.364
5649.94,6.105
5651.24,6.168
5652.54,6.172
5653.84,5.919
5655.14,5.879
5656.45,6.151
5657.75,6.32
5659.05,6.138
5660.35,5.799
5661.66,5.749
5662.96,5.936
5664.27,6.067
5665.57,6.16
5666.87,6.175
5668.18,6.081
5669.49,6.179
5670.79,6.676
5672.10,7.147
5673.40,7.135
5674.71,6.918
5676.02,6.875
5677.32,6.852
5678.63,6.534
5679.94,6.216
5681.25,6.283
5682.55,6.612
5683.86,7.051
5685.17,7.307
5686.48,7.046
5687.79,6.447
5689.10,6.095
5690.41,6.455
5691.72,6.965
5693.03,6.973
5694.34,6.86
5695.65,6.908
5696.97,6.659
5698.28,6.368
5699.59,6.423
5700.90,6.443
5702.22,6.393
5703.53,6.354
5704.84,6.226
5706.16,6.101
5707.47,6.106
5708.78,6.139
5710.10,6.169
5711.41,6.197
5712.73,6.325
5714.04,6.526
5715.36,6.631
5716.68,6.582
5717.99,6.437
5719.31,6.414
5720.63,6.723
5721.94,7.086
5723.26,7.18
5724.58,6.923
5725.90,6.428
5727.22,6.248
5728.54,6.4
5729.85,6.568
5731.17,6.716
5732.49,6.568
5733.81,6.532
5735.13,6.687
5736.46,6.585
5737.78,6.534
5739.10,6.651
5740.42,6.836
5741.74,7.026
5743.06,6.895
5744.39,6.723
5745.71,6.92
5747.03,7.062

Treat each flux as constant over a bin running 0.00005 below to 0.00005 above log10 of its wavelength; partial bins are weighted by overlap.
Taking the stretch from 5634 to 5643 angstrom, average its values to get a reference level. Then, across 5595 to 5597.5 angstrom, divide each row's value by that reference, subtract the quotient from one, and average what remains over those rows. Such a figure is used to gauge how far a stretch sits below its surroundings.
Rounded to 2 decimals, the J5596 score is -0.01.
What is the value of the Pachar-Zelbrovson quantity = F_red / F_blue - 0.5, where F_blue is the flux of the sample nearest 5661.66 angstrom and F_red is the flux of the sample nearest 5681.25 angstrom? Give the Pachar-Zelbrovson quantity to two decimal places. 0.59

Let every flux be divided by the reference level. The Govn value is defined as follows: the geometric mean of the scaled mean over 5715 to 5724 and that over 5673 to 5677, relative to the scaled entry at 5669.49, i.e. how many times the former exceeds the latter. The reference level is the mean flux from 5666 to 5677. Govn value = 1.11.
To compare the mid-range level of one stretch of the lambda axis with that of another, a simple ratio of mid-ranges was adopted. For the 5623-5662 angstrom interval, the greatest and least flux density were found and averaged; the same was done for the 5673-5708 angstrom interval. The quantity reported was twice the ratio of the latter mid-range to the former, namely 2.12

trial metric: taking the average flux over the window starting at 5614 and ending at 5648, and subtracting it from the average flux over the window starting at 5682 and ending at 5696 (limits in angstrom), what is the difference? 0.39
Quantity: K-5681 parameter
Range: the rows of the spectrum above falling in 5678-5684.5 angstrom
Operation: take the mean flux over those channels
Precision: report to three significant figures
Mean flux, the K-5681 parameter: 6.54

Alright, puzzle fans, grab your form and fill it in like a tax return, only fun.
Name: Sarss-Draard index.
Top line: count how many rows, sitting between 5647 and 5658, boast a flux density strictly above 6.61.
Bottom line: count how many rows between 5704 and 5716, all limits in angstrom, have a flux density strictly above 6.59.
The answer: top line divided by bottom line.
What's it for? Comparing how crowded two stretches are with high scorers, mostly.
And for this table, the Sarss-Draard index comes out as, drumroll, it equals 0.0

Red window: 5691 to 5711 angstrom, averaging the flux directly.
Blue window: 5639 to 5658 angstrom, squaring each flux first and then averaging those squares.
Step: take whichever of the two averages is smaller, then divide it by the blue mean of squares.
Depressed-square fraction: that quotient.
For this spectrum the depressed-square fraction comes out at 0.166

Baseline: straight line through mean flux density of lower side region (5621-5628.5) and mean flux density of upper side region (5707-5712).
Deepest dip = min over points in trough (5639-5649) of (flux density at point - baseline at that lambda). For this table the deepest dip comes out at -0.2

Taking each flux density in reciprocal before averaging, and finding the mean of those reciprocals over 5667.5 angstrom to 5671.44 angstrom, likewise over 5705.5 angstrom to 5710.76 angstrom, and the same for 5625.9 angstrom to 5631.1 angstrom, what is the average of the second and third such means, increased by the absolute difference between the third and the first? 0.165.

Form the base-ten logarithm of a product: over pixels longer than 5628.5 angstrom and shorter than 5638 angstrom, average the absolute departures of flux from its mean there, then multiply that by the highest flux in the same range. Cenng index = 0.2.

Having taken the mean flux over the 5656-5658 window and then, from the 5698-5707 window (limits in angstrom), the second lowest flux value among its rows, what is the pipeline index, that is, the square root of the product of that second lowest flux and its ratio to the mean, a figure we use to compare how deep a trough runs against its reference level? 2.49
